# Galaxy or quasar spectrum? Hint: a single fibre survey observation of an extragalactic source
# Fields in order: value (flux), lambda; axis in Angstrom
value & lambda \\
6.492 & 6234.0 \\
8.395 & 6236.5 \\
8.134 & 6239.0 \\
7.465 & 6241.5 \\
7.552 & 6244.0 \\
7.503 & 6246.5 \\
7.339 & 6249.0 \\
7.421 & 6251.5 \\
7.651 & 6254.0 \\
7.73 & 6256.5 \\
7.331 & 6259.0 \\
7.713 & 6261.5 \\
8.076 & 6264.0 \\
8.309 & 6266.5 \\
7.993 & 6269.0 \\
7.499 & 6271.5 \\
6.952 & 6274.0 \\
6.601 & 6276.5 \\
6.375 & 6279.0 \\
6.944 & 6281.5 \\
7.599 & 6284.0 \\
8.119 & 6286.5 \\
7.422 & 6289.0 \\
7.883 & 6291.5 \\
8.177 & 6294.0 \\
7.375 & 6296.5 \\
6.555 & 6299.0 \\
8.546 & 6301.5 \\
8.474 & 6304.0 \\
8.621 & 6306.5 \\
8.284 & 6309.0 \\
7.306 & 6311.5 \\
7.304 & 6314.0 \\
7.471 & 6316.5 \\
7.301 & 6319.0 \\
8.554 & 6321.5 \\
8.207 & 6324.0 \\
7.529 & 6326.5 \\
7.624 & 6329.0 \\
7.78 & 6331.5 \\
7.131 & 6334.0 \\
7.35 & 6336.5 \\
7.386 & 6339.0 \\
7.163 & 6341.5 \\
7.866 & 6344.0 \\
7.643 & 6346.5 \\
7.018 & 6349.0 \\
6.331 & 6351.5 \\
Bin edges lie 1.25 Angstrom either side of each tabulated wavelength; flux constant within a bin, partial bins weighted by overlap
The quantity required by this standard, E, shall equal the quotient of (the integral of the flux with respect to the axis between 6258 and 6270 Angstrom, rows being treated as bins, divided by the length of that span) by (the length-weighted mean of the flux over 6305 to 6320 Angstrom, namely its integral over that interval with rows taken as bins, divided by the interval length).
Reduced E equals 1.02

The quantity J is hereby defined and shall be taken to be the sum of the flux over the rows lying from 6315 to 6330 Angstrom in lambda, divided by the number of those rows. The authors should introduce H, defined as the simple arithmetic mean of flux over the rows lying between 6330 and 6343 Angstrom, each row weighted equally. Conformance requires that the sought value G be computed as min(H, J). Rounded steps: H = 7.36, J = 7.8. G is 7.4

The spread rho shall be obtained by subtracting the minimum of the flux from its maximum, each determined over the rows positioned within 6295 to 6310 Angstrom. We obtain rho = 2.1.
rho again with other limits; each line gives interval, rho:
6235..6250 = 1.1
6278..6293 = 1.7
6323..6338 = 1.1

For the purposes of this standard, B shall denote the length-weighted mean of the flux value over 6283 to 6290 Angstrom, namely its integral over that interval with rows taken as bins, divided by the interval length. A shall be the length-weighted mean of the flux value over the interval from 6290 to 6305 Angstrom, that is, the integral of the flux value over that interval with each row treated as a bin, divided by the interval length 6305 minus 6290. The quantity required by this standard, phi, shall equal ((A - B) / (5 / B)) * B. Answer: 1.1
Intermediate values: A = 7.82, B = 7.73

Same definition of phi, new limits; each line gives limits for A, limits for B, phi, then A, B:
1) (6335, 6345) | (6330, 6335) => -0.6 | 7.42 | 7.48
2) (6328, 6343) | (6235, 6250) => -3.7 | 7.41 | 7.72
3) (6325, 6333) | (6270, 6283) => 7.0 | 7.65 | 6.91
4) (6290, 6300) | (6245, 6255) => 0.5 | 7.52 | 7.48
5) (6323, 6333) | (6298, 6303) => 1.3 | 7.76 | 7.65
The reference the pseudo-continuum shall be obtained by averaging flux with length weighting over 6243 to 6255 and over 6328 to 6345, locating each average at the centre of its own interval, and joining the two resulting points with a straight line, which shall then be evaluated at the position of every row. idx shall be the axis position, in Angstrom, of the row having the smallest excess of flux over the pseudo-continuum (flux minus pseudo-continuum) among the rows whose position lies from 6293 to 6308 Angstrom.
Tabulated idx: 6299.0 Angstrom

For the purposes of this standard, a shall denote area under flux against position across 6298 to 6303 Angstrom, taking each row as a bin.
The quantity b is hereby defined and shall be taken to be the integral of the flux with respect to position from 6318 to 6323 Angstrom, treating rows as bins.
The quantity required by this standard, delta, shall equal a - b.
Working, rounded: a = 38.2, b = 40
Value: -2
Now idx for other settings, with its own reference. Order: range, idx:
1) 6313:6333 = 6319.0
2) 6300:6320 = 6319.0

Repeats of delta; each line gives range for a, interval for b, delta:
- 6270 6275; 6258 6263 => -1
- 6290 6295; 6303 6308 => -3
